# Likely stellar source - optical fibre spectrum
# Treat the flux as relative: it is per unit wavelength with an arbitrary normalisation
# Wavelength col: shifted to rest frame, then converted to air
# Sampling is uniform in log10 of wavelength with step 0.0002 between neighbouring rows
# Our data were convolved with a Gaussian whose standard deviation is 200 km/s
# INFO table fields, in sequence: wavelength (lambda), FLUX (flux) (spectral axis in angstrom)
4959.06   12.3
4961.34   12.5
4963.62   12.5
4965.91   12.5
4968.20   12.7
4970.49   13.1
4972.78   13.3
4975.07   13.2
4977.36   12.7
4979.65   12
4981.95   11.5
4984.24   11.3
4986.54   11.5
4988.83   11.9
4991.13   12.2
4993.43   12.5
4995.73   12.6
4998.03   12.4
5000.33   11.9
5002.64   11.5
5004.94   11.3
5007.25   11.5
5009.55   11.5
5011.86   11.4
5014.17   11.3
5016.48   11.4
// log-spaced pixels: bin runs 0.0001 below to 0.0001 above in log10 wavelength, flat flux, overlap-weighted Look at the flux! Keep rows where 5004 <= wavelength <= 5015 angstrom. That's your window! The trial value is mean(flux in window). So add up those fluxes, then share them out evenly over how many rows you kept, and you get 11.40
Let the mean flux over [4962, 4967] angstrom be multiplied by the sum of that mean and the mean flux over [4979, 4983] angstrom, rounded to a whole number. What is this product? 303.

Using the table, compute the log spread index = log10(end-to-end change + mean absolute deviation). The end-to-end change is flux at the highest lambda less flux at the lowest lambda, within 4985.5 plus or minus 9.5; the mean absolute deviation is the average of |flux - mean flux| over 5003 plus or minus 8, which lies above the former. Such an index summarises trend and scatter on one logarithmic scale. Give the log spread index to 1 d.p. -0.7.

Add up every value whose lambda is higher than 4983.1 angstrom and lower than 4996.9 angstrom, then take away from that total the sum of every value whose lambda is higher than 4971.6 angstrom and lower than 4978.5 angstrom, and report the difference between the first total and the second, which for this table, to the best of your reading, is 33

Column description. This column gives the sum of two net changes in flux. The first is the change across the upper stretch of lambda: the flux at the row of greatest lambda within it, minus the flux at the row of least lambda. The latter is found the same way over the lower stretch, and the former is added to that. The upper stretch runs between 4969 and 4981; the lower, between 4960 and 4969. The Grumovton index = -0.9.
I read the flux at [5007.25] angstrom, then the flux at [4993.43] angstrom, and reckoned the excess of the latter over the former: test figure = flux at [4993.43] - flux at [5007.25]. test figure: 1.0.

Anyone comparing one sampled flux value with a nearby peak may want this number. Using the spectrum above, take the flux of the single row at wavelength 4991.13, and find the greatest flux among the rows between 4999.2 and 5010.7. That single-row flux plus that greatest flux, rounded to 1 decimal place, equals 24.1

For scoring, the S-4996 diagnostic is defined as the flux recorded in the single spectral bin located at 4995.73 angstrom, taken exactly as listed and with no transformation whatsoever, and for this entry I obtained 12.6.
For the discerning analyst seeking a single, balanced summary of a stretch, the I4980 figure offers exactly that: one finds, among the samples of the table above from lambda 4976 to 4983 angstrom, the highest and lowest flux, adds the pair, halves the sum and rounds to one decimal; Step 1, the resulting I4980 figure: 12.1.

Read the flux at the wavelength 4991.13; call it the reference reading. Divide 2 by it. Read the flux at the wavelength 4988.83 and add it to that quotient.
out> 12.1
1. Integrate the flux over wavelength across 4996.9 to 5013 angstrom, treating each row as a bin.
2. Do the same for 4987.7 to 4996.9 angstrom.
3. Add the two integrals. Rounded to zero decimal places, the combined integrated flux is 301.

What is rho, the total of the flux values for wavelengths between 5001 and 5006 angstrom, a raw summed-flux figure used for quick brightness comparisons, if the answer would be 22.8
